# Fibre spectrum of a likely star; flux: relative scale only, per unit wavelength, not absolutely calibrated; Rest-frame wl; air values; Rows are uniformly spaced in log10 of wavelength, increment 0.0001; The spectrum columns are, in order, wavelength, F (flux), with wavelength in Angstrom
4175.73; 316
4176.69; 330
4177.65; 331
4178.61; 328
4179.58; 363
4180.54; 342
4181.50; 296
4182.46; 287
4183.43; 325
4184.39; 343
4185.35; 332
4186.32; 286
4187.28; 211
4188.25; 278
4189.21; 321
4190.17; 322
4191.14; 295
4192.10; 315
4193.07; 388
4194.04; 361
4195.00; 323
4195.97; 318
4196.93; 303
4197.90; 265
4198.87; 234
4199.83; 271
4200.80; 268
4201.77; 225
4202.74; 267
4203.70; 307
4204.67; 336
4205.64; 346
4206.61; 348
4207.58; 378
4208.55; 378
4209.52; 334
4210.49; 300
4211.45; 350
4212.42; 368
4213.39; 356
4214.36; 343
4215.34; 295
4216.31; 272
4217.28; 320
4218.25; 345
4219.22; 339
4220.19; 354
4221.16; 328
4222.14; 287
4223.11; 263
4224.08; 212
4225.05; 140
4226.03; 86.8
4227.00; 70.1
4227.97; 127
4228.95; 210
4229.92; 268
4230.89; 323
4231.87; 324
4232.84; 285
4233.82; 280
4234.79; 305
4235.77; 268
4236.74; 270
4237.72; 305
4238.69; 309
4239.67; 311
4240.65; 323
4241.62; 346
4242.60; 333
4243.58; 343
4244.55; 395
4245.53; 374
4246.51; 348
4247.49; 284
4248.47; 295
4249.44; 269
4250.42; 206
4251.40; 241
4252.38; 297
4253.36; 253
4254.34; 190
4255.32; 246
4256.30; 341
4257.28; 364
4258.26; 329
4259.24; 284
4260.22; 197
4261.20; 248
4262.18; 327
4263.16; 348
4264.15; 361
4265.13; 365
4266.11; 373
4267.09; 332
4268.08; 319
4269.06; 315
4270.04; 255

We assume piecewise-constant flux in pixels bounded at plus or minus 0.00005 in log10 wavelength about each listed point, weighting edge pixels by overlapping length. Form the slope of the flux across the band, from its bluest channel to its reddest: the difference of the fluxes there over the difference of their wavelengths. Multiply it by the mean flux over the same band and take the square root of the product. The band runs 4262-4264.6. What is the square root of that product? 77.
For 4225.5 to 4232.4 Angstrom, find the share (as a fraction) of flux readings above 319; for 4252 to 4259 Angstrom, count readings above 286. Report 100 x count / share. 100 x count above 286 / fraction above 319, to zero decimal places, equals 1400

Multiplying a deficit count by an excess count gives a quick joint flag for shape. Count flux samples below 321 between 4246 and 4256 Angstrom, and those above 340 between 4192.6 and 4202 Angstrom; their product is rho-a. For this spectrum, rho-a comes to 18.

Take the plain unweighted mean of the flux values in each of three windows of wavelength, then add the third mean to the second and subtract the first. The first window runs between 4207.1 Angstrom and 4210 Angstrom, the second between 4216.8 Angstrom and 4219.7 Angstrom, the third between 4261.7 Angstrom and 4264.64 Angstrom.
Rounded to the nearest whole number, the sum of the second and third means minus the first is 317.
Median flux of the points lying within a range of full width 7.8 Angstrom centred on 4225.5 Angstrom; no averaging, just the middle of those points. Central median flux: 175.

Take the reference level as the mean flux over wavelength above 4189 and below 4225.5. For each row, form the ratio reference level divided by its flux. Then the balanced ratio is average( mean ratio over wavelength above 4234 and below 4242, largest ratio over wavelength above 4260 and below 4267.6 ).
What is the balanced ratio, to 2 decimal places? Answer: 1.30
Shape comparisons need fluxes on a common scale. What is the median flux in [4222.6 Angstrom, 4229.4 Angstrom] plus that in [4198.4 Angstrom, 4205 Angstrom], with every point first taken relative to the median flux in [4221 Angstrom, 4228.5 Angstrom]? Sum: 2.32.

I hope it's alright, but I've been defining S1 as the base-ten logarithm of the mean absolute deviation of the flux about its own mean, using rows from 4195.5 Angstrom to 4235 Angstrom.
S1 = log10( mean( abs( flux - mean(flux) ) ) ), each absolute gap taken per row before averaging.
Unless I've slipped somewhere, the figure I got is 1.7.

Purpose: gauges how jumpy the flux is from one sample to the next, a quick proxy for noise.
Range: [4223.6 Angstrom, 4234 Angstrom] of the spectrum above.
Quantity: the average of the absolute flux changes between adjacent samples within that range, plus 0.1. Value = 44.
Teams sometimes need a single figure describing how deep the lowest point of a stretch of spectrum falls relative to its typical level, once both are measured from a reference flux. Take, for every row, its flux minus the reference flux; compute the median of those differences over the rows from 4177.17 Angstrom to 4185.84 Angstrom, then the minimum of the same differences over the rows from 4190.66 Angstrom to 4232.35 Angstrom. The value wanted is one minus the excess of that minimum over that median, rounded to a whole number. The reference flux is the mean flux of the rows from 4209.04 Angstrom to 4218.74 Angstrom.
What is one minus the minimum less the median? 262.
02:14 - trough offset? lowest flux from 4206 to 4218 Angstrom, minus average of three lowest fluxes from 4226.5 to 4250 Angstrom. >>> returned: 136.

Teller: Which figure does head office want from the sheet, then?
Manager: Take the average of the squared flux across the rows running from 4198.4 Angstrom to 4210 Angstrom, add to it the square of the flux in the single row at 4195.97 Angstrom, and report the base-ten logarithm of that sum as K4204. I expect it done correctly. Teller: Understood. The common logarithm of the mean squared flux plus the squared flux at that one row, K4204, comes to 5.30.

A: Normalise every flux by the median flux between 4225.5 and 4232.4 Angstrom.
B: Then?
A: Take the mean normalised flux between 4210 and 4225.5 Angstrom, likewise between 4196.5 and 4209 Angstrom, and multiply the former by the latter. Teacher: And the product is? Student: 2.09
